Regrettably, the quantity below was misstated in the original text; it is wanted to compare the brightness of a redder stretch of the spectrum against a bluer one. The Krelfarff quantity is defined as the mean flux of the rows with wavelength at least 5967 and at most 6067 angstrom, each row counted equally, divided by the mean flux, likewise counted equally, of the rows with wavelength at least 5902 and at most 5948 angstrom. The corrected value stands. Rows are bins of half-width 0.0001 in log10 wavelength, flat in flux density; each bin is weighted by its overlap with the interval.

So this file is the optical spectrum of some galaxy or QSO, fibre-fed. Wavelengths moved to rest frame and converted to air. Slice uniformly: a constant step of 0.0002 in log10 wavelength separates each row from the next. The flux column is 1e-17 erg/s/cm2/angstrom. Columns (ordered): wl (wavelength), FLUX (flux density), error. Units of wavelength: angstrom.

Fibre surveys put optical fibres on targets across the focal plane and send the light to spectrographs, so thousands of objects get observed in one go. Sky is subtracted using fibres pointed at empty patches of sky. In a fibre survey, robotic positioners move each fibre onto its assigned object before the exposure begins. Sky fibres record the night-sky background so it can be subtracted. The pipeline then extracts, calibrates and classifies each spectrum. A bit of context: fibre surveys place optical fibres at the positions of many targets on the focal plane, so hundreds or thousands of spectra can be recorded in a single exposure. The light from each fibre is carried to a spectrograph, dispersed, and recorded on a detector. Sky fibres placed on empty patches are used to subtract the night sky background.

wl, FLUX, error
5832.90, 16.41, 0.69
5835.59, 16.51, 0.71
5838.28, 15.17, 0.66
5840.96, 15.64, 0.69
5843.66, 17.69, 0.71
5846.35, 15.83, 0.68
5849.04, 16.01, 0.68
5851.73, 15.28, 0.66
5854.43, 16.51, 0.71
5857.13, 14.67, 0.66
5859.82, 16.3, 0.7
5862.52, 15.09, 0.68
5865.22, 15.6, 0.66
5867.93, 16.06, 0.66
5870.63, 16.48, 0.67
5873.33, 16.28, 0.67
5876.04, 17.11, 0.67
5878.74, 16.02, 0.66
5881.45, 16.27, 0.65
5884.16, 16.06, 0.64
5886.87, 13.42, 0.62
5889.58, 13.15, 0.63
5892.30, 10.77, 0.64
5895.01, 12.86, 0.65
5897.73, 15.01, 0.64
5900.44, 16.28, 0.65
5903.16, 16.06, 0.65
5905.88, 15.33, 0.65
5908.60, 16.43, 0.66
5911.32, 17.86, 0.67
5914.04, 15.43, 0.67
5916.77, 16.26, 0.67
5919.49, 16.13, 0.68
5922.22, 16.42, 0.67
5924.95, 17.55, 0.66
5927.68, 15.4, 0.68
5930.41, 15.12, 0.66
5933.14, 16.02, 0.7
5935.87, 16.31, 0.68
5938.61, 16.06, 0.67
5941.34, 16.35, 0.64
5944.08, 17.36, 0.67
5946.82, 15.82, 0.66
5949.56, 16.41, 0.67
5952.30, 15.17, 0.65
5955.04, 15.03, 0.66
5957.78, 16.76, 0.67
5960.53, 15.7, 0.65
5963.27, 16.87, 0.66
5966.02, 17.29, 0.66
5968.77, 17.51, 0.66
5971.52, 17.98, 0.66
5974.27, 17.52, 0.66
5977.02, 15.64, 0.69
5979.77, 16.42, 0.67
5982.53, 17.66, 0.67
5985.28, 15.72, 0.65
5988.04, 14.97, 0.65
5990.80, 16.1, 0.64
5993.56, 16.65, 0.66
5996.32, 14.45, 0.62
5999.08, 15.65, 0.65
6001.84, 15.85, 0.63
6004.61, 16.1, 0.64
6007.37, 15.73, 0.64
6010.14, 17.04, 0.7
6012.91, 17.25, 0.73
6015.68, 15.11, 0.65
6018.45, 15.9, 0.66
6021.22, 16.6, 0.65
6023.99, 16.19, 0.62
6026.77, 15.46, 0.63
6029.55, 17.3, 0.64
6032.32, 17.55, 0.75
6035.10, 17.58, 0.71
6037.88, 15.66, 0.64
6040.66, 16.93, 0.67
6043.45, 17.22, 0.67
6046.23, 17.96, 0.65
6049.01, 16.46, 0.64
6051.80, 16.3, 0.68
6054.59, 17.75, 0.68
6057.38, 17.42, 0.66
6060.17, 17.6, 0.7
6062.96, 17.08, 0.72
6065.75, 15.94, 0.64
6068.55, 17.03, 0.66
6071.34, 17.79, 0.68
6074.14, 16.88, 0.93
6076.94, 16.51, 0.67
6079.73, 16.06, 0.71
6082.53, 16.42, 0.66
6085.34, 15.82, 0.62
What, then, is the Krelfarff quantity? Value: 1.02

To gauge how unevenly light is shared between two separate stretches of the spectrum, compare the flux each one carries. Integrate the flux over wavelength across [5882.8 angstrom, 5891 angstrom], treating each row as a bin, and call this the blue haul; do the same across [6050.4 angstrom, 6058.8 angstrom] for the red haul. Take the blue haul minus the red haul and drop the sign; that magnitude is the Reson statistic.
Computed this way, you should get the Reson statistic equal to 28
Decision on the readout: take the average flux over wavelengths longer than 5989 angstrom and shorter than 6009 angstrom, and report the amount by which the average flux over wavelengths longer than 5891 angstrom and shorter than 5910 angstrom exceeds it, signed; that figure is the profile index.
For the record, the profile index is -1.1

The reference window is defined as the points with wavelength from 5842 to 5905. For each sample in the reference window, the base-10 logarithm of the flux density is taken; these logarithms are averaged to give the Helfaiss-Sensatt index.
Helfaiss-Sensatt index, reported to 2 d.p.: 1.19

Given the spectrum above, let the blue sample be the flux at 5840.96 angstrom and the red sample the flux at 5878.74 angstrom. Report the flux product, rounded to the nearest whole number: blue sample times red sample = 251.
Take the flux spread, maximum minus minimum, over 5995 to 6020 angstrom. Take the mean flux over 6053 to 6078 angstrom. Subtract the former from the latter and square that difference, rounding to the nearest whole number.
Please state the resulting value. 205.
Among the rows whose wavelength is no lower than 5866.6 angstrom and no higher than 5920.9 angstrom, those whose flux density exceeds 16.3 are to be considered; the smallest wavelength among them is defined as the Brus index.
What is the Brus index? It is 5870.63 angstrom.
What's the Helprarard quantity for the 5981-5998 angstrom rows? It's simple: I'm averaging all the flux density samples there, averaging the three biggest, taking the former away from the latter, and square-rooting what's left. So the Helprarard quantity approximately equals 0.94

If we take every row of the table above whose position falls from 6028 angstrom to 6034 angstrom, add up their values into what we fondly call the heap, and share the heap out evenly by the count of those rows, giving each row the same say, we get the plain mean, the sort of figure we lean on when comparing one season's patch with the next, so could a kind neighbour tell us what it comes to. 17.4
